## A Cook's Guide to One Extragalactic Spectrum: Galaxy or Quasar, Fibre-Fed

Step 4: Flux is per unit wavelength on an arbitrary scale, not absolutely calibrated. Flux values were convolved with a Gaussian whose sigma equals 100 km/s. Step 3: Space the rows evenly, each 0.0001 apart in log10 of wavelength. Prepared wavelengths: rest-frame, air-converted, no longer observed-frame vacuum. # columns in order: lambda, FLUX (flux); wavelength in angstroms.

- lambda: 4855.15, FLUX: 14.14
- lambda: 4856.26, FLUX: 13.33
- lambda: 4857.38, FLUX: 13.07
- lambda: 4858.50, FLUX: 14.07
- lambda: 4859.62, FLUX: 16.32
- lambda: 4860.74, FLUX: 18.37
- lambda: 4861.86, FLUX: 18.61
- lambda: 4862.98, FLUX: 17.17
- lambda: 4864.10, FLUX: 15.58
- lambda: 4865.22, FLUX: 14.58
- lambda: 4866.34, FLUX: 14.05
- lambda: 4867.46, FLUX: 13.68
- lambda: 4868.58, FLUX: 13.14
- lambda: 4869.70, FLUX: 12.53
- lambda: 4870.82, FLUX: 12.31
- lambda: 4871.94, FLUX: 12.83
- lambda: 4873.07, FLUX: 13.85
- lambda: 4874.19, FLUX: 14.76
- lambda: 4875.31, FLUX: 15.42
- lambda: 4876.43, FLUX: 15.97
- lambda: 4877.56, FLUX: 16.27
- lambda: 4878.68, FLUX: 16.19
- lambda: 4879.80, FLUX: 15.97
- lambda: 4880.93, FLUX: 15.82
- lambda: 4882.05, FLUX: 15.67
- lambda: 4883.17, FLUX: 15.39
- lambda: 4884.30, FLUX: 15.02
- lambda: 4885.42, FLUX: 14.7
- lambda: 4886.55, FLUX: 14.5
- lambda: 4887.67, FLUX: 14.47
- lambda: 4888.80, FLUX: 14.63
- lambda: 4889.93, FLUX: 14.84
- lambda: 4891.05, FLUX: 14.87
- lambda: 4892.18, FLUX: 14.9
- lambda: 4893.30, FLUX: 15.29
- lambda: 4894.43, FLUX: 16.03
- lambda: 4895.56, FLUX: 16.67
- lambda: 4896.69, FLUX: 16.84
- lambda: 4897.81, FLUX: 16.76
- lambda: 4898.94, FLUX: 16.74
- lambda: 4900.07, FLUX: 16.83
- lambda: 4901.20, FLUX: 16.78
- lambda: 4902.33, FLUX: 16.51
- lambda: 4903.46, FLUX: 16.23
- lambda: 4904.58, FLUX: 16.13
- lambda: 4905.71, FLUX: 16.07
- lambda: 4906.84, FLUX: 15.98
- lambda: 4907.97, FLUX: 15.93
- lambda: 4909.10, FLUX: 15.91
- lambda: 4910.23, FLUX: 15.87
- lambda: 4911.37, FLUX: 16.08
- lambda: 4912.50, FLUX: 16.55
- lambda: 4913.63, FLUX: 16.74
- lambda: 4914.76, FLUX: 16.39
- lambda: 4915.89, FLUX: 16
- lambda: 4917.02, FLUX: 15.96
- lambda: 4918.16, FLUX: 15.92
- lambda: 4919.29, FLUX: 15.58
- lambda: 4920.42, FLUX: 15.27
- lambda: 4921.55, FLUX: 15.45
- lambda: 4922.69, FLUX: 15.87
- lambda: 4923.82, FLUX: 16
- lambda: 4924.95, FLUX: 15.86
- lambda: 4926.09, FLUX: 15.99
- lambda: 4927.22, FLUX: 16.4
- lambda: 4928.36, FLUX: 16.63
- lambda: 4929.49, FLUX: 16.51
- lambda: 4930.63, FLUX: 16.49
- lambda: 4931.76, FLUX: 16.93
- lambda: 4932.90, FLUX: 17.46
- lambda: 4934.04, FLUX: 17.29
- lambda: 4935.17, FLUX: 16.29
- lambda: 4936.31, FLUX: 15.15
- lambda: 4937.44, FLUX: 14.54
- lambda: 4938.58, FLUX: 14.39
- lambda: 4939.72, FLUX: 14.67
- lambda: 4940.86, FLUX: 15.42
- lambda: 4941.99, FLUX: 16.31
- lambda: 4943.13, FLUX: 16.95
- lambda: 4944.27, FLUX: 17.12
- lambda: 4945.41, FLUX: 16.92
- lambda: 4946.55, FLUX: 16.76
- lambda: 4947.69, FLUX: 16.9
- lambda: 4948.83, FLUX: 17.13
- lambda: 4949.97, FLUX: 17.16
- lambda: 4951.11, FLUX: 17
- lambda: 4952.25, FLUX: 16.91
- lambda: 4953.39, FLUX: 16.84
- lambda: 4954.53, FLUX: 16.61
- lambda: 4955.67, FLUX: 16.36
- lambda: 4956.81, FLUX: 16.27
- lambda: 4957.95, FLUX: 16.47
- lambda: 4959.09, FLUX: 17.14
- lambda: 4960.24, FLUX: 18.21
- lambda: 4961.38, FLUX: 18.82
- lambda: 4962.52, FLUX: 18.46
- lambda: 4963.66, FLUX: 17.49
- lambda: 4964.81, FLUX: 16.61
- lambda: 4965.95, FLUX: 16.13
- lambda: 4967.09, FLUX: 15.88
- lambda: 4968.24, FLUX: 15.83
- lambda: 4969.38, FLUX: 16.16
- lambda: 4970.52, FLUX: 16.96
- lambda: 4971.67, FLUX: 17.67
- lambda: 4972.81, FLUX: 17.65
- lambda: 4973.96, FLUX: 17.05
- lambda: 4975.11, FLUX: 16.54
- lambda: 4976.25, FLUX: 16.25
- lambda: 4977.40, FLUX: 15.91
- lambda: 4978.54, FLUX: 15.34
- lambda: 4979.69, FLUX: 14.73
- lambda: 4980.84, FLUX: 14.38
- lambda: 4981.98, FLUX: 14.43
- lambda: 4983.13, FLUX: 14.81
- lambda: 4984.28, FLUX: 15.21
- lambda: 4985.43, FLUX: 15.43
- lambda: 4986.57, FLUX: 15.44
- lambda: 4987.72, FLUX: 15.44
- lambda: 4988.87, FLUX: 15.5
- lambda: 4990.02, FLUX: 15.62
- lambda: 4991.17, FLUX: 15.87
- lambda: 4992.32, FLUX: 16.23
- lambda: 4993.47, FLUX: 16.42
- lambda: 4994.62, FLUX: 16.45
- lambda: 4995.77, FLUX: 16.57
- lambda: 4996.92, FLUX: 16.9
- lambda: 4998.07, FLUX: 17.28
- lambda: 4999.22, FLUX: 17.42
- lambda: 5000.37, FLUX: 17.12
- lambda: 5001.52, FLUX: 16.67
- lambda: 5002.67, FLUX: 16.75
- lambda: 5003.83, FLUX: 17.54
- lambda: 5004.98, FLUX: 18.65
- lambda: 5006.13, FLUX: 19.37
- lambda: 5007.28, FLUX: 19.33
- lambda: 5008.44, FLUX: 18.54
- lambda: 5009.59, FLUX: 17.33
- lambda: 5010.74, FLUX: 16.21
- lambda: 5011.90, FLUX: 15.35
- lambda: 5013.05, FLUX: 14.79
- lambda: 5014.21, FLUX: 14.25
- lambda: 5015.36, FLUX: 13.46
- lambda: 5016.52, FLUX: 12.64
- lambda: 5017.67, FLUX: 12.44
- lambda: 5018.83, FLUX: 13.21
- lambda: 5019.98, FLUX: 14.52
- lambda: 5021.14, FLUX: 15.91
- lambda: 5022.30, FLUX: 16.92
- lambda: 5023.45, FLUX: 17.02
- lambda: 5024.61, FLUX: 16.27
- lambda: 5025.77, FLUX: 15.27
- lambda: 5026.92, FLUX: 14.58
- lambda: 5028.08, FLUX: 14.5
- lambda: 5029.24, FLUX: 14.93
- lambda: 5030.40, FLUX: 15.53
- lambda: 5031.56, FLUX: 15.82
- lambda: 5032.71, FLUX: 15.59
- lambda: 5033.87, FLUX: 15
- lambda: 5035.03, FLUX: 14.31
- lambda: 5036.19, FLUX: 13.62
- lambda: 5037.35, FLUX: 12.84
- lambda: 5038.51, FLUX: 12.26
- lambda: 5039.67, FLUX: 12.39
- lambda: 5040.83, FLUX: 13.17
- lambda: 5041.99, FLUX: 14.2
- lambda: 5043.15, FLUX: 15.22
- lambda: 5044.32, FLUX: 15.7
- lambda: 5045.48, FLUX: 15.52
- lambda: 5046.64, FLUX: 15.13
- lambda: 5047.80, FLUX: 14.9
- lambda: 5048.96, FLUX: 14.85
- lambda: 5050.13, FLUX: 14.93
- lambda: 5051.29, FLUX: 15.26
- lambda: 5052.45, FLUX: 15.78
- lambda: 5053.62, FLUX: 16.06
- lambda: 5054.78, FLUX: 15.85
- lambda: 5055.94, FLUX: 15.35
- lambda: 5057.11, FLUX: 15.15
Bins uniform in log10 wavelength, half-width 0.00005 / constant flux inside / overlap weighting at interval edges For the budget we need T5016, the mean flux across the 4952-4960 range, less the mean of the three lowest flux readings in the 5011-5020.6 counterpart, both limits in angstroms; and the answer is 3.9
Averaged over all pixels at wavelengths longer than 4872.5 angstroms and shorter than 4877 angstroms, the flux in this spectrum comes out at 15.0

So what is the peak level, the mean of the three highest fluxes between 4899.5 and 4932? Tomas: 16.8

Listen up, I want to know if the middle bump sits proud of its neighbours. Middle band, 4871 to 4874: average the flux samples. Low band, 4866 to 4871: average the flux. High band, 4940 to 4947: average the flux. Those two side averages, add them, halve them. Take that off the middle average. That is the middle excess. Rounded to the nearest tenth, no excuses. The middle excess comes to -1.5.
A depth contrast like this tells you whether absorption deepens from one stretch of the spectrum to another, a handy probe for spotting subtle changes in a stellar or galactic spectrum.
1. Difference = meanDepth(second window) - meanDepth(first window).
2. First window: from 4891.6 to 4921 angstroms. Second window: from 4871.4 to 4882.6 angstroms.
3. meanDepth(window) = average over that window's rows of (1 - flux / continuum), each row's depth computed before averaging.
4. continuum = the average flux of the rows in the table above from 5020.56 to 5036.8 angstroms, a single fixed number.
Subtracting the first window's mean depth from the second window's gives 0.057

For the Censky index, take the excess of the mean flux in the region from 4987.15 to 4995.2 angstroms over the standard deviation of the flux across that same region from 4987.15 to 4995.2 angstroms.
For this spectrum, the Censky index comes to 15.5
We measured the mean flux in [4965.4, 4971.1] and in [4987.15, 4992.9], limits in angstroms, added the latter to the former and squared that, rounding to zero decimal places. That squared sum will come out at 1019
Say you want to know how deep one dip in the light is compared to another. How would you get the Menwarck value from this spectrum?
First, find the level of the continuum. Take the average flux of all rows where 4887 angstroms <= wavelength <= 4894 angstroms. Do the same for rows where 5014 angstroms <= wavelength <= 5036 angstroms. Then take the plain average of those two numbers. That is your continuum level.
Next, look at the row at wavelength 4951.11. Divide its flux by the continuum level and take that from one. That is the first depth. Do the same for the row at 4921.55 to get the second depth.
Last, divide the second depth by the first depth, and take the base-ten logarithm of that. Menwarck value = -0.55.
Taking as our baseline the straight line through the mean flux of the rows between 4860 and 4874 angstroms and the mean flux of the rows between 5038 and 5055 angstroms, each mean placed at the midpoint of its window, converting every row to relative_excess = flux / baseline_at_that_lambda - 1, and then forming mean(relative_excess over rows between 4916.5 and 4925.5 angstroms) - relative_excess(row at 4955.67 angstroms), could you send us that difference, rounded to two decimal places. -0.04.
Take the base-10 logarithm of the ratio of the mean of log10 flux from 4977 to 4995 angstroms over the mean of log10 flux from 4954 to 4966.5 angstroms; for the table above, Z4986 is -0.016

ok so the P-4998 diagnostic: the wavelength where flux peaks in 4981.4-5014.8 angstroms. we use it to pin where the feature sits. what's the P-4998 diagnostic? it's 5006.13 angstroms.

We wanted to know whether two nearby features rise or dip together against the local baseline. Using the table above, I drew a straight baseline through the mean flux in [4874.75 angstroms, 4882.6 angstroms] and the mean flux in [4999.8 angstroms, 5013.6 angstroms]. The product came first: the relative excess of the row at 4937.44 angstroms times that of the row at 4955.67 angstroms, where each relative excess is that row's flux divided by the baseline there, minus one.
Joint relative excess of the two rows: 0.0028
